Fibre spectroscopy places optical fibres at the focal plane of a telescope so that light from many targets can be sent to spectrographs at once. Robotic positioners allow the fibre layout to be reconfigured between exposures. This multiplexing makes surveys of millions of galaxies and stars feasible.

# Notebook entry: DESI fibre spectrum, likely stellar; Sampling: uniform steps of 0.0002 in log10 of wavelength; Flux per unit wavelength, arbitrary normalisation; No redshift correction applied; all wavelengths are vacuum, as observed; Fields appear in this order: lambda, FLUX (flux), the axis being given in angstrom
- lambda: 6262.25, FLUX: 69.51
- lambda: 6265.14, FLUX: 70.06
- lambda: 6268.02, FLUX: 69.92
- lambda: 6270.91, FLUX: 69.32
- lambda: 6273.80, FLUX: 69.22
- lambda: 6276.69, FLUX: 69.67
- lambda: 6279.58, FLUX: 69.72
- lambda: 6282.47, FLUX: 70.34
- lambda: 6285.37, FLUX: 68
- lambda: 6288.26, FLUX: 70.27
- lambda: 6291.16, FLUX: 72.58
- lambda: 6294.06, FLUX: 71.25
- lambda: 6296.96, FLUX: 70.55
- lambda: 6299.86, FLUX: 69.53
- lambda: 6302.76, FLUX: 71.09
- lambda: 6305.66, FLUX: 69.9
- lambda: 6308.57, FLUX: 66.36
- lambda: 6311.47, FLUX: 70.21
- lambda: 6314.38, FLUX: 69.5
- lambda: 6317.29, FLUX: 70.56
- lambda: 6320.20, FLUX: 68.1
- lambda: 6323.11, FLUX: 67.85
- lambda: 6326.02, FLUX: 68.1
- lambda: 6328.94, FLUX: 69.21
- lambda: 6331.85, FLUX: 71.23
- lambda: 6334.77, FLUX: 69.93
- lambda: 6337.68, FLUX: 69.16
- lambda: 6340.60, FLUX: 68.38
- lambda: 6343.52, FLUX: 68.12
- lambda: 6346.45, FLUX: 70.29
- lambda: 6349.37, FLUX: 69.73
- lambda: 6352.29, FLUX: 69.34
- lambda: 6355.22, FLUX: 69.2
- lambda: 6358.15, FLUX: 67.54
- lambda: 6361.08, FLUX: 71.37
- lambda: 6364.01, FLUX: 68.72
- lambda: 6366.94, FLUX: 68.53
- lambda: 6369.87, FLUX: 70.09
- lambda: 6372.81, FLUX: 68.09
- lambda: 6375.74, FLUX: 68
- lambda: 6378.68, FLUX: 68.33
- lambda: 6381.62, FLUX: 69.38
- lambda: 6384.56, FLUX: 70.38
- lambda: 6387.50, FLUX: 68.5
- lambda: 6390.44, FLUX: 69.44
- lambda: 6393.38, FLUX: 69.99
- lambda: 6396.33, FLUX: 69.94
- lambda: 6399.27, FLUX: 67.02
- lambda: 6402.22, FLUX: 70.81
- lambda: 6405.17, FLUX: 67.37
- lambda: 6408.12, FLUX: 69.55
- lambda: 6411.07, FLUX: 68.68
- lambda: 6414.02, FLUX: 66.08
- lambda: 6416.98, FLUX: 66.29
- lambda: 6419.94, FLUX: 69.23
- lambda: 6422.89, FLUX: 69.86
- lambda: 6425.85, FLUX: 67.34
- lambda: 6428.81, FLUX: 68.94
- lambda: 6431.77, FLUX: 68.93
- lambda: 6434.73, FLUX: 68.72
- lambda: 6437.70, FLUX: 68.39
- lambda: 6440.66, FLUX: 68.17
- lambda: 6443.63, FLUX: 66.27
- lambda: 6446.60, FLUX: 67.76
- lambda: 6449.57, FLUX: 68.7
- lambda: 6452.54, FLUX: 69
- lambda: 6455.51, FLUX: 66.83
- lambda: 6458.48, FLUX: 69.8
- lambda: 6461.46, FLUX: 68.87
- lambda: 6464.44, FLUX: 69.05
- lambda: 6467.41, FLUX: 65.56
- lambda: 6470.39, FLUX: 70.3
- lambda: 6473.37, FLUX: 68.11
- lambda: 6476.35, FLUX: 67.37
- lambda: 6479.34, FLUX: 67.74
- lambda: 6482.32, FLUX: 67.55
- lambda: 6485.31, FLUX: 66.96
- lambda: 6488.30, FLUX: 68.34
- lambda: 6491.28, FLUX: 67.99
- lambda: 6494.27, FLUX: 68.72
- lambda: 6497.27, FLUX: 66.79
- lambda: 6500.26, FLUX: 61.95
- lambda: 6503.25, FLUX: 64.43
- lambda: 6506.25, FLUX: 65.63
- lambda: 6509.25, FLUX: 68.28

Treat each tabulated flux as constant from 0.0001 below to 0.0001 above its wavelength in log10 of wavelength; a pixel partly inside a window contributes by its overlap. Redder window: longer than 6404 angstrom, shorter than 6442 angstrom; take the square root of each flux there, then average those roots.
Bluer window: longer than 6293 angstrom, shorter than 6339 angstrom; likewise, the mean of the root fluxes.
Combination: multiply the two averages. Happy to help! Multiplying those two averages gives 68.9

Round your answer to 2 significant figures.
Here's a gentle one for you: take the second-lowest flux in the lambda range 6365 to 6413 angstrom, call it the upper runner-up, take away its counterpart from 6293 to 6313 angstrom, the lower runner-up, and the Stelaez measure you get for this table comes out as -2.2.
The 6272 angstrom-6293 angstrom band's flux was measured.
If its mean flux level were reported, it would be 70.0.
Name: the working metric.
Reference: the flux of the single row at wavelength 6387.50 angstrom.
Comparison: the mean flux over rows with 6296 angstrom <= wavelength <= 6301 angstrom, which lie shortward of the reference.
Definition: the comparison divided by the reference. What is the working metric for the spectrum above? 1.02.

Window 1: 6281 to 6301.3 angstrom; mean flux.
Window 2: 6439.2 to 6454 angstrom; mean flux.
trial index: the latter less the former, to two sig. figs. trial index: -2.4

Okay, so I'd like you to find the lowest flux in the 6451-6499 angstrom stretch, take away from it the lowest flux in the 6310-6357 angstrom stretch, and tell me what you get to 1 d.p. -2.3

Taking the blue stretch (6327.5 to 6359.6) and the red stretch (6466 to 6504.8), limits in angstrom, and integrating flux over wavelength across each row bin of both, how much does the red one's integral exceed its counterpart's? 377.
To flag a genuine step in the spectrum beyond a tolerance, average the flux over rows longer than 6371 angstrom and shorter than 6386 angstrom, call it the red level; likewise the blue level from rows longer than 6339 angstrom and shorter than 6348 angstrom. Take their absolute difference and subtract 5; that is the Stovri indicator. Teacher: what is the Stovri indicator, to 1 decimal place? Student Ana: -4.9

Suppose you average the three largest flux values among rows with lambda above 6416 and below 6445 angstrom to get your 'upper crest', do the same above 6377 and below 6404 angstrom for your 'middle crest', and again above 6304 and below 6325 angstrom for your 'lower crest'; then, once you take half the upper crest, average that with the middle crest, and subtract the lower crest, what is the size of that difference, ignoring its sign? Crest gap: 17.7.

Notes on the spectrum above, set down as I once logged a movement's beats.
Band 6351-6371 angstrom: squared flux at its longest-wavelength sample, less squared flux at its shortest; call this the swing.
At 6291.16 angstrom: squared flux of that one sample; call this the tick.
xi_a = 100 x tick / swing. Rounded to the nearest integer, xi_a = 5038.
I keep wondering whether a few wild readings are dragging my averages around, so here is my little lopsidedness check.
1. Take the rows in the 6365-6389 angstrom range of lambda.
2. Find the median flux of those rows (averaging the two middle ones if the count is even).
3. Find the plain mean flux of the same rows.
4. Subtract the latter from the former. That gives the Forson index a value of -0.40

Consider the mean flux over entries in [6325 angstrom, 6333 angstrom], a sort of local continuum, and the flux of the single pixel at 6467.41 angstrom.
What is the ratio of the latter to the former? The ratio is 0.943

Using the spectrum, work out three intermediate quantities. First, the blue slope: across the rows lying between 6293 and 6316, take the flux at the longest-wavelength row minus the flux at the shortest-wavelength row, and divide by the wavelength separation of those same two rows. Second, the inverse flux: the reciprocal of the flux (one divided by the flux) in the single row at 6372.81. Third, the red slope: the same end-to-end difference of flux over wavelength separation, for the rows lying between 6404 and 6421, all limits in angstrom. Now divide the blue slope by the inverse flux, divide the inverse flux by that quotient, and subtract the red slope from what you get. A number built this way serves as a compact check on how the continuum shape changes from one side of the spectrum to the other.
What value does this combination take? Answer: -0.13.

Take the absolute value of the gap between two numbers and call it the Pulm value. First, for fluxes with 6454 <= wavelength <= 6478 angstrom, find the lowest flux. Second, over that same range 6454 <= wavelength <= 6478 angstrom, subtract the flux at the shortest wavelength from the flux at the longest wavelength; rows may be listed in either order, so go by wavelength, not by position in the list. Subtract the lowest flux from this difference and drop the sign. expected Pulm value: 65.0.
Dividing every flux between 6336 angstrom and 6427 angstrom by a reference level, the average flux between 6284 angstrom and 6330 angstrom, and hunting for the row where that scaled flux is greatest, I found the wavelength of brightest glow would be 6361.08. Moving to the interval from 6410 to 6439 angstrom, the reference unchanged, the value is 6422.89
